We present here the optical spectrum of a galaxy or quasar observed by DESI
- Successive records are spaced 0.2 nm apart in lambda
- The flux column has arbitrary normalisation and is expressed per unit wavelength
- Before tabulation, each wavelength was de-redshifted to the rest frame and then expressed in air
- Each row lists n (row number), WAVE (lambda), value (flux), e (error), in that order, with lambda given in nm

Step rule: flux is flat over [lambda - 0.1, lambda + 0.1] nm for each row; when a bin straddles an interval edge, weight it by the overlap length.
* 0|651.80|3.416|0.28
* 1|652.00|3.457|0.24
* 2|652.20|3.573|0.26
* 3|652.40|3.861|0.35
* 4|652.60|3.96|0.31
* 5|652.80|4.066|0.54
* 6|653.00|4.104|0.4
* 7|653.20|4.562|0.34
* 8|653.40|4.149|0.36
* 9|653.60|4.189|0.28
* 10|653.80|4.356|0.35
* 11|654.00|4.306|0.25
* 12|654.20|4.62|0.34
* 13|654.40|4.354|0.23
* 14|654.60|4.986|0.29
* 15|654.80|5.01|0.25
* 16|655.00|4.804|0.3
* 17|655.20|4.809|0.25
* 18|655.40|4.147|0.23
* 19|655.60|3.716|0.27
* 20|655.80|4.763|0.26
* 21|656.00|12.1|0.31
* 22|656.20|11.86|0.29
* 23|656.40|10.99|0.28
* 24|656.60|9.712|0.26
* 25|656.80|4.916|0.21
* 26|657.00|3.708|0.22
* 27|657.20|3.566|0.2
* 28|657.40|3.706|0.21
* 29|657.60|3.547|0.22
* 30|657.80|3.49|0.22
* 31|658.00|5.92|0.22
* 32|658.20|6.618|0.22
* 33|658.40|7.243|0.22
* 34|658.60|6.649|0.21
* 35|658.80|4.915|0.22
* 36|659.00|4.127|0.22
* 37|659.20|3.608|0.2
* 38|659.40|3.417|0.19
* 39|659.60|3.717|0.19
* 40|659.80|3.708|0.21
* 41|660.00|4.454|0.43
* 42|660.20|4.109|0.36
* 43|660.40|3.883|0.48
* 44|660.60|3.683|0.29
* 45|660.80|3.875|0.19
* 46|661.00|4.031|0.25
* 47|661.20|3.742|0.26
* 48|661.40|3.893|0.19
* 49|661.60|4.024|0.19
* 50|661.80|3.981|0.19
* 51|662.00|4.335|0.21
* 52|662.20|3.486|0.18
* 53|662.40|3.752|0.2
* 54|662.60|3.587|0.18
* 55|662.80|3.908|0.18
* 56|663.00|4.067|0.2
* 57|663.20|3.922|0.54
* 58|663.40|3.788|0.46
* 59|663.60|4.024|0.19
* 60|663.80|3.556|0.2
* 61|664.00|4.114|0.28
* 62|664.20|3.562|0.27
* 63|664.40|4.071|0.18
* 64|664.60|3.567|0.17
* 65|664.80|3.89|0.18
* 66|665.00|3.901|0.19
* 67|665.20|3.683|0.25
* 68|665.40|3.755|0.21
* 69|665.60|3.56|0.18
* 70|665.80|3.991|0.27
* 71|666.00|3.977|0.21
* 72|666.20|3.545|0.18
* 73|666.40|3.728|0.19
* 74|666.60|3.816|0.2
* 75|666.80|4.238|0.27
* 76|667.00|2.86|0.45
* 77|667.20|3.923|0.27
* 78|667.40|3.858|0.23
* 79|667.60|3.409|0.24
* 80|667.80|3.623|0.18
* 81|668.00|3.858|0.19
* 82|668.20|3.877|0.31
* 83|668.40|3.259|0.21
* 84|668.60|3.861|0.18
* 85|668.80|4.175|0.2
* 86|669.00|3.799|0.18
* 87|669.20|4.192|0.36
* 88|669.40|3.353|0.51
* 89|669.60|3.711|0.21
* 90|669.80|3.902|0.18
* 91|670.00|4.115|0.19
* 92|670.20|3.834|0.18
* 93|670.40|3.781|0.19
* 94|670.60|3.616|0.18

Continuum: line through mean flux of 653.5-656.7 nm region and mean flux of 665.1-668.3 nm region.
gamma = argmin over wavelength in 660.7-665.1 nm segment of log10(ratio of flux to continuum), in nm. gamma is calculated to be 662.20 nm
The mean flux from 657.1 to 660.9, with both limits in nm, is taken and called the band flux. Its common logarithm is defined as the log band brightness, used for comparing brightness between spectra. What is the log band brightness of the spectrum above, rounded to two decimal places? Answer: 0.65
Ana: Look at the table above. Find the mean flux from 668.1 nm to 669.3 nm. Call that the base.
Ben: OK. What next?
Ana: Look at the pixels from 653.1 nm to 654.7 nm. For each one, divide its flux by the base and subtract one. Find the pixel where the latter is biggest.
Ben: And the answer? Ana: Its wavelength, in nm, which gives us 654.60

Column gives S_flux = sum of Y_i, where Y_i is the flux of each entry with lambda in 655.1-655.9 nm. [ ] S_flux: 17.4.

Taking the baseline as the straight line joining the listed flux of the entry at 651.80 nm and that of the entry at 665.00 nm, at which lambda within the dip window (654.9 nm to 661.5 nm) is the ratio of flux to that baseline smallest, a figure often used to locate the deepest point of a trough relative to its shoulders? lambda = 659.40 nm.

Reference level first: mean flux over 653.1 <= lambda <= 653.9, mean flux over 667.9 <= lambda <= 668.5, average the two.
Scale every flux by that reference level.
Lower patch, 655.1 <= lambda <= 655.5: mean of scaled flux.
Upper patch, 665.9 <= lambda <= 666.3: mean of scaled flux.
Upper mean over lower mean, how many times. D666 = 0.84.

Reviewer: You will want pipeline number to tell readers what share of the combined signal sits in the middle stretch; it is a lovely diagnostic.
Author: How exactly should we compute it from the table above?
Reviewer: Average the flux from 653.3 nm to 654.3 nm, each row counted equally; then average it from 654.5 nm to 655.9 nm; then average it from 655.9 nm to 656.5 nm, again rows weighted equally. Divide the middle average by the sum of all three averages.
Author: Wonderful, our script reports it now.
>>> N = 0.22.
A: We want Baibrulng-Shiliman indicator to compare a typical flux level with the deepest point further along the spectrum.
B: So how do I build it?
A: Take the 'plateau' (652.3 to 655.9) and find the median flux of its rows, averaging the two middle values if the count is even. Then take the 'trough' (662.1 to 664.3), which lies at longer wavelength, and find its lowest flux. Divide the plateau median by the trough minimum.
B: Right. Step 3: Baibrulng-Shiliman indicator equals 1.24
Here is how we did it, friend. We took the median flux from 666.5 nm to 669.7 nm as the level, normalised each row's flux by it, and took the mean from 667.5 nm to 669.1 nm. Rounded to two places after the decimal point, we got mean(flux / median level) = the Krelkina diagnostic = 0.97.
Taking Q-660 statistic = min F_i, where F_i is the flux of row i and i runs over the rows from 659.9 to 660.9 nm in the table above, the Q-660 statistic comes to 3.683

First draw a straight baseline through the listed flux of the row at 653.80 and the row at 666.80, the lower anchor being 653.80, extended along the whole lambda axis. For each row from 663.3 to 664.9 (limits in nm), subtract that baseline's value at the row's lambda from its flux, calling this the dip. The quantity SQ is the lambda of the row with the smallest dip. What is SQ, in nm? 663.80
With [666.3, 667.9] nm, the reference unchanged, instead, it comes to 667.00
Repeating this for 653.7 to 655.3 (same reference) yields 654.00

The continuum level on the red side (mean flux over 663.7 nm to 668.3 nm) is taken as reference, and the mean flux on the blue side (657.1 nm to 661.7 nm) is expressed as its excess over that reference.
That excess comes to 0.6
